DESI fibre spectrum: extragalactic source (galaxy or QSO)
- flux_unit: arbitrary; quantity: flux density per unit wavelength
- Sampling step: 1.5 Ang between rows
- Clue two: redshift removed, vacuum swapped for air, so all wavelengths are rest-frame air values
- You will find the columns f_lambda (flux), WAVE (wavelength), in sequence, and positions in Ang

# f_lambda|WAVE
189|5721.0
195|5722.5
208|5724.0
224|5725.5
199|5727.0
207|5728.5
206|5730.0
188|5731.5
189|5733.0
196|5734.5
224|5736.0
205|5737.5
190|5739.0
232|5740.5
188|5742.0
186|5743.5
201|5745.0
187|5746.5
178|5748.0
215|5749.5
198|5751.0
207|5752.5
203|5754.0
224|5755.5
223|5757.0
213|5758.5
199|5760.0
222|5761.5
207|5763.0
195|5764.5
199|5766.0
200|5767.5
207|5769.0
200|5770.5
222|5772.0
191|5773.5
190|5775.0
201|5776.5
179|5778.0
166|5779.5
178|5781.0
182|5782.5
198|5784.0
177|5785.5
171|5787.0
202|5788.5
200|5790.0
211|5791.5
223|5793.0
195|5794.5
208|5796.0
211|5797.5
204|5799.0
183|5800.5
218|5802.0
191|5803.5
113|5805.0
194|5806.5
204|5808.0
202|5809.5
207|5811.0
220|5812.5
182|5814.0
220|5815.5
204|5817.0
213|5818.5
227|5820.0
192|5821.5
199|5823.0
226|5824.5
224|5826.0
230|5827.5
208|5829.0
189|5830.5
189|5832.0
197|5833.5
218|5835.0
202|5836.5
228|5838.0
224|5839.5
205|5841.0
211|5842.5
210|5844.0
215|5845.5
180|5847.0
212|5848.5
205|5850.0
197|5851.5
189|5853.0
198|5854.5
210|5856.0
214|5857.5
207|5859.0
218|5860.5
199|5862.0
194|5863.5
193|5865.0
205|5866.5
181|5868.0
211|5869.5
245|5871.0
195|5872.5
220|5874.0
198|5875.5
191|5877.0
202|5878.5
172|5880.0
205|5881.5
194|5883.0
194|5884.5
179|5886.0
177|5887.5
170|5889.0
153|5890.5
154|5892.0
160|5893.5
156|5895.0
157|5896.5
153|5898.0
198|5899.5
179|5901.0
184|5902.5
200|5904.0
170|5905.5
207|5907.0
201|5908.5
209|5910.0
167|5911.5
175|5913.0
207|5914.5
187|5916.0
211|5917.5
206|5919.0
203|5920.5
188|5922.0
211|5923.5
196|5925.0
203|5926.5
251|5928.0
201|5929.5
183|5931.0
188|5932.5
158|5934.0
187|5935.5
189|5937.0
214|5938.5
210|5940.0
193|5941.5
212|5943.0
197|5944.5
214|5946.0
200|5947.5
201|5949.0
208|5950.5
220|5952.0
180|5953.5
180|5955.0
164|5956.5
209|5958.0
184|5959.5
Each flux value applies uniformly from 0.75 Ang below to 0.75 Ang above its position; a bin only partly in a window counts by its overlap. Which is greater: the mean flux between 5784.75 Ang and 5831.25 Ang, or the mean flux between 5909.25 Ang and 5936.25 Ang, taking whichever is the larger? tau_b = 202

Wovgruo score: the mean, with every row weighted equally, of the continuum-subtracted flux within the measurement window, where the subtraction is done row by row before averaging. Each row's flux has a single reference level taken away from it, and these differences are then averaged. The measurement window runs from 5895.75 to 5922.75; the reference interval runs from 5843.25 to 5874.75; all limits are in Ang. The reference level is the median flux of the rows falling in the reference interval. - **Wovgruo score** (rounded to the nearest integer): -16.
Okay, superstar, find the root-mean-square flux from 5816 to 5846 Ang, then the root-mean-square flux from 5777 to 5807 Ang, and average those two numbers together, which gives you 201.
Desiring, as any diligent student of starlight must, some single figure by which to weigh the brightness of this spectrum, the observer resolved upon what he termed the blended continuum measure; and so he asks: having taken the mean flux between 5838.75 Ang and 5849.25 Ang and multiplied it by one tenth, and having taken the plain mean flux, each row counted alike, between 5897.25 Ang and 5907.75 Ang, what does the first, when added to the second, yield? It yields 205.2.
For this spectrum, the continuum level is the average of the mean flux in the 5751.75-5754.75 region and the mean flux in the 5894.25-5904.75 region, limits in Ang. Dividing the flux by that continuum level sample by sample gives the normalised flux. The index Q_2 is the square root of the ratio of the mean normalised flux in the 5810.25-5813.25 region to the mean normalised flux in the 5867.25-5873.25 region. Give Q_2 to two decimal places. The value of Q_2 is 1.01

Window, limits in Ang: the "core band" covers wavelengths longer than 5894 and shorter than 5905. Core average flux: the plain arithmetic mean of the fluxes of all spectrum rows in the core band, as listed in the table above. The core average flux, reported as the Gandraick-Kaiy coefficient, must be 175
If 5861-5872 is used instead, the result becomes 204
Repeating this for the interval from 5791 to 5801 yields 205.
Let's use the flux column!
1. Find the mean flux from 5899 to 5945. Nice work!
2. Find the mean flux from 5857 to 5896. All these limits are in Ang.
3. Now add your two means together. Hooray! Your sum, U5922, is 388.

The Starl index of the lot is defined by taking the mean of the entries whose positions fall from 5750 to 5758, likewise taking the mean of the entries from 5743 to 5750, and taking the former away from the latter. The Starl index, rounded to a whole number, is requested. -18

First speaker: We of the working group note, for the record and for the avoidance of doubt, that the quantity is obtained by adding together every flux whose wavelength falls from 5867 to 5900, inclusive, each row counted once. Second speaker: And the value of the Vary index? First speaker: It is 4065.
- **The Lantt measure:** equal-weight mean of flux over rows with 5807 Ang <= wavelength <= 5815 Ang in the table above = 203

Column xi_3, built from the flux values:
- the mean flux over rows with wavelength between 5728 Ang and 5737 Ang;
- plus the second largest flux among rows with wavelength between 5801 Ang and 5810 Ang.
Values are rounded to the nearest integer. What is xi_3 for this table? 406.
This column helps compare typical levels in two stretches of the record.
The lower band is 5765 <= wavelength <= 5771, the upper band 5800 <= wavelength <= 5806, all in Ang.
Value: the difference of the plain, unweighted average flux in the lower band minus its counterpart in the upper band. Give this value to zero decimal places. 25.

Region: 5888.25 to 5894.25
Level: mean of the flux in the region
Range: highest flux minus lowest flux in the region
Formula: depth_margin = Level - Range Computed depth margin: 142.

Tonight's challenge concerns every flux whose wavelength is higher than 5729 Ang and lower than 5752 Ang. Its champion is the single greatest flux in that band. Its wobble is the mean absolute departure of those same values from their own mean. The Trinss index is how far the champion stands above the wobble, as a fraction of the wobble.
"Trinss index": 18.4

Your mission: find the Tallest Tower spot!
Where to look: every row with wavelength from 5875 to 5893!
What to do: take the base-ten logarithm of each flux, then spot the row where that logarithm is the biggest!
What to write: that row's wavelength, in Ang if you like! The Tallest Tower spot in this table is 5881.5 Ang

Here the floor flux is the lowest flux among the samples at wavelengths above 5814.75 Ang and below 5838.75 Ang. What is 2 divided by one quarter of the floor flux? 0.042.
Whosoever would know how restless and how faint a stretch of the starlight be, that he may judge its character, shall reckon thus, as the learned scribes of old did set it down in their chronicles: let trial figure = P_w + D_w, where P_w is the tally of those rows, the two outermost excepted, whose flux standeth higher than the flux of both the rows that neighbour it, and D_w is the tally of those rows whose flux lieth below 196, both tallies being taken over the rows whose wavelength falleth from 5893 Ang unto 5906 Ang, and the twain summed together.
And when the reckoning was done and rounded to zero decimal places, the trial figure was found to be 10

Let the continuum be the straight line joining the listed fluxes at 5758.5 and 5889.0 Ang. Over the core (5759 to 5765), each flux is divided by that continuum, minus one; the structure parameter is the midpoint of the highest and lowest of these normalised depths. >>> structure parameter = -0.01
